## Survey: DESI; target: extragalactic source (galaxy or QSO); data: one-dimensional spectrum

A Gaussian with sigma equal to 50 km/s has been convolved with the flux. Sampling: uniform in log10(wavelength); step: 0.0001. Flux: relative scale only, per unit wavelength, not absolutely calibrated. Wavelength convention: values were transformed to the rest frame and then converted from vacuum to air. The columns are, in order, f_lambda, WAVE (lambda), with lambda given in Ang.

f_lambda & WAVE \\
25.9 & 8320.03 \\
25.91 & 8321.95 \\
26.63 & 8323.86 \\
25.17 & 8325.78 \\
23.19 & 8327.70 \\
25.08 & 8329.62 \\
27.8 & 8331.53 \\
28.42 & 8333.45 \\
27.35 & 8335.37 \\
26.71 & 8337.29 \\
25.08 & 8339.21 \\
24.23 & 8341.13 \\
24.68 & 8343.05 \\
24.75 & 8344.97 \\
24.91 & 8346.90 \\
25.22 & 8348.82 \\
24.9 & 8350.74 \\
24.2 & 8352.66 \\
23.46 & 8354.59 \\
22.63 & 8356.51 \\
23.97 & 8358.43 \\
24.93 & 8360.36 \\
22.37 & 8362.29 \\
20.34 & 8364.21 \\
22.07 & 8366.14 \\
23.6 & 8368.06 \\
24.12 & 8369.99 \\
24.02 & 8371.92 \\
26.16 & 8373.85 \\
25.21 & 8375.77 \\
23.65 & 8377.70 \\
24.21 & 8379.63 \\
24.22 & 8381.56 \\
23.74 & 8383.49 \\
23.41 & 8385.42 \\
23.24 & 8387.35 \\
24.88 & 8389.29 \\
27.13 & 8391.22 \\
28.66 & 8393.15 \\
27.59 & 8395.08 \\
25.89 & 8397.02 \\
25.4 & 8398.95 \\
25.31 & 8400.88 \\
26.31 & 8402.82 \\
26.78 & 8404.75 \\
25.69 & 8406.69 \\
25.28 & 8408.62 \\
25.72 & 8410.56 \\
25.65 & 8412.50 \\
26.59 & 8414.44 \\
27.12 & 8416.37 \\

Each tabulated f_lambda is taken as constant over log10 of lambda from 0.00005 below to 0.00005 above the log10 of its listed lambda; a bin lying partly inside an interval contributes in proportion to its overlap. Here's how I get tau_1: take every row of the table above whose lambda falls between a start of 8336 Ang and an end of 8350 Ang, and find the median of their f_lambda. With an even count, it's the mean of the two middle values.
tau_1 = 24.9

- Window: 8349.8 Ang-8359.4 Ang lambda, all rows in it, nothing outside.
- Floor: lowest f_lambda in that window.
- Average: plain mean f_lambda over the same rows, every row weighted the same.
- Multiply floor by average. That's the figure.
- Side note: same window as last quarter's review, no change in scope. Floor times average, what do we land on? 539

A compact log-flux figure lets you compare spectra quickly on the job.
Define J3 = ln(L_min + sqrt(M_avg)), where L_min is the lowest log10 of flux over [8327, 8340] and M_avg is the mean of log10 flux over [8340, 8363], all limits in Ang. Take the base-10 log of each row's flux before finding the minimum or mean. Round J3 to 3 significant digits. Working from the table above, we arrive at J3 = 0.933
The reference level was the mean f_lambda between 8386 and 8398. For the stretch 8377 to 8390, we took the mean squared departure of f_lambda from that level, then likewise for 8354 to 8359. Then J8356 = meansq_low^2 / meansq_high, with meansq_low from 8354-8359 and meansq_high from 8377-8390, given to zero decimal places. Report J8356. 13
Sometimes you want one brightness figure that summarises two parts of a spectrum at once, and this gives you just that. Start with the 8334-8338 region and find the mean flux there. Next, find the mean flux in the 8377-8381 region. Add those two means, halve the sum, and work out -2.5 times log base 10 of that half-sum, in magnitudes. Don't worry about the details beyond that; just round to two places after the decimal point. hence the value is -3.52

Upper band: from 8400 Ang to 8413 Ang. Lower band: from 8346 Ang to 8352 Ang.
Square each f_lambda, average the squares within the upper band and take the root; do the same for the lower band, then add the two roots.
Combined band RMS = 50.8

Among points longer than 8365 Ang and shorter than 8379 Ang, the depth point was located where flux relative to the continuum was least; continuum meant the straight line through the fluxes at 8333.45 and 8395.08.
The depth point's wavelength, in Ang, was 8366.14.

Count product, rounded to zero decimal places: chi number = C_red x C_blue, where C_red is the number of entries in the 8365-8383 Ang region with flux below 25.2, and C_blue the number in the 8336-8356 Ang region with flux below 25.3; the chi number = 63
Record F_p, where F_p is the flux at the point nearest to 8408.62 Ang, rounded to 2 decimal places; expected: 25.28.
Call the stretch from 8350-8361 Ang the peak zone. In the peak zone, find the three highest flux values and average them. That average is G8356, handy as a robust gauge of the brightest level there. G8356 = 24.7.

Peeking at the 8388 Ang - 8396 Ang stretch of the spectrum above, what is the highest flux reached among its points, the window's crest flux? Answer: 28.66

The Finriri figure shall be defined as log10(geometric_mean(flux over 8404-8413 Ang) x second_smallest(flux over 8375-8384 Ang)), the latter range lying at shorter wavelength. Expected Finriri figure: 2.79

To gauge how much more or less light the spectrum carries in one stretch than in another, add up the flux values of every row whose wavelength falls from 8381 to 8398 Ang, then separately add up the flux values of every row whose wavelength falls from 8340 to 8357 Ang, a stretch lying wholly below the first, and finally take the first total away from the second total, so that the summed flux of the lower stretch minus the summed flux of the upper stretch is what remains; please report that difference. -10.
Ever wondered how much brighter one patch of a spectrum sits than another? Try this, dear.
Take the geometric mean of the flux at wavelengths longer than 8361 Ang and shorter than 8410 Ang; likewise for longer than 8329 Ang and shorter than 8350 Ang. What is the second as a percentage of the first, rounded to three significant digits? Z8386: 104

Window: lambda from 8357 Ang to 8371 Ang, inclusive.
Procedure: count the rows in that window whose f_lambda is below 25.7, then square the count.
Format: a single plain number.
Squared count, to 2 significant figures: 49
